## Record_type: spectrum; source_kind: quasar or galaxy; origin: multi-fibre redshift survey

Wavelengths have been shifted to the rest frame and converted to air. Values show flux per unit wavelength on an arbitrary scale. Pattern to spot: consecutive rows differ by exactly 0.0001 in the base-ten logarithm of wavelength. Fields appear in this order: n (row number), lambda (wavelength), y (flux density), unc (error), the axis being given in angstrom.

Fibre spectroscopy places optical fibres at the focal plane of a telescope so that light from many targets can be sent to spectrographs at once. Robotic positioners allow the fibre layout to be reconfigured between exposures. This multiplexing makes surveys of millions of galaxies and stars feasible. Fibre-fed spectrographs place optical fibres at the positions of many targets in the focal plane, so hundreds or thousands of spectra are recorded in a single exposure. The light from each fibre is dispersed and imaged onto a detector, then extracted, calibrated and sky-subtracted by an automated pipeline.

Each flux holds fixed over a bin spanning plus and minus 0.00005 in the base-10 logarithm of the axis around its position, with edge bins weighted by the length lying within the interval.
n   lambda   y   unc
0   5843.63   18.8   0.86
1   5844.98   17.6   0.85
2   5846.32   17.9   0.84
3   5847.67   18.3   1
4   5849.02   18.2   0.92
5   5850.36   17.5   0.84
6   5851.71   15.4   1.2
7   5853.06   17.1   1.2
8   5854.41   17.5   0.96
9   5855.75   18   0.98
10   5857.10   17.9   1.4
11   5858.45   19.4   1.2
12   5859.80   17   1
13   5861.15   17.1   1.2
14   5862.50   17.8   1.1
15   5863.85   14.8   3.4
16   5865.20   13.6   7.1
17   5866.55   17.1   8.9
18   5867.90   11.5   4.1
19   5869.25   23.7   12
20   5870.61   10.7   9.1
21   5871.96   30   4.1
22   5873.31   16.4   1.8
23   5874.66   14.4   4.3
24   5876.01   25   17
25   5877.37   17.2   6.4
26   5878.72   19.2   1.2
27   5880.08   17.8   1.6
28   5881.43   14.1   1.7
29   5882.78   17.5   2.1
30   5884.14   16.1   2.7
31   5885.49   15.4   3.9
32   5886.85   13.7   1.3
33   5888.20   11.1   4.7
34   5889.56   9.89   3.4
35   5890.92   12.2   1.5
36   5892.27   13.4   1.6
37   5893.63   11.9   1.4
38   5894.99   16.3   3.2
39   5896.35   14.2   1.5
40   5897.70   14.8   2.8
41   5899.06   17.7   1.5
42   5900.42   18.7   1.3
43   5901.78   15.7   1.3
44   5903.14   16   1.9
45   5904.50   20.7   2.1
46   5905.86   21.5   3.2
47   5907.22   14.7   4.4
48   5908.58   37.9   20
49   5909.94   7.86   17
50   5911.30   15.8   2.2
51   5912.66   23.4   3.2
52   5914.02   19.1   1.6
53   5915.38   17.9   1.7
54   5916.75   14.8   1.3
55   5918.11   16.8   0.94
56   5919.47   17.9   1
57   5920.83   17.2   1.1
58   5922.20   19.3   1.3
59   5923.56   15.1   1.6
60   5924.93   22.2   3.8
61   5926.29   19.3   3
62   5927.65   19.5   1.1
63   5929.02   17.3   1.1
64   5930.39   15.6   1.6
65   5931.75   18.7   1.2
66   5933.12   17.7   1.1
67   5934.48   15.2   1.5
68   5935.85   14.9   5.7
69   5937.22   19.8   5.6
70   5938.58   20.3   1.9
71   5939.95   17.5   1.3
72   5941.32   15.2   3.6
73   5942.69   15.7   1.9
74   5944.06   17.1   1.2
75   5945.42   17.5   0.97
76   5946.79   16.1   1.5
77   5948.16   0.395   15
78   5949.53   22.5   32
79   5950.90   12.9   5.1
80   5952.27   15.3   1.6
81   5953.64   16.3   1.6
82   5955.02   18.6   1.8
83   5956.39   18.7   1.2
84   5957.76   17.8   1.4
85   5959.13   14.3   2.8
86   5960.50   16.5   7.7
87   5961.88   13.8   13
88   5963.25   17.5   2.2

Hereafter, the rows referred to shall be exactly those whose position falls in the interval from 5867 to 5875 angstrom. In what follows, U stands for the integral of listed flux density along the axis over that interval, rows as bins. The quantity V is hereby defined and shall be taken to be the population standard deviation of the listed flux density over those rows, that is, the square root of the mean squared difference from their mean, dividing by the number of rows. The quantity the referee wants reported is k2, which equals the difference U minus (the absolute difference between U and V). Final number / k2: 6.9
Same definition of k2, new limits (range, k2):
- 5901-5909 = 7.9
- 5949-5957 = 3.0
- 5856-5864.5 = 1.4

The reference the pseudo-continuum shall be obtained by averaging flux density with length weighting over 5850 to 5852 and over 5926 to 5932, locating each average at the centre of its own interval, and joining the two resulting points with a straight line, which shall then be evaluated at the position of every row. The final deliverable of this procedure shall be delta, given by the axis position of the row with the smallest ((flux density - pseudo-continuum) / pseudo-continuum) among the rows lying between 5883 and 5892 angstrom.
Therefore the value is 5889.56 angstrom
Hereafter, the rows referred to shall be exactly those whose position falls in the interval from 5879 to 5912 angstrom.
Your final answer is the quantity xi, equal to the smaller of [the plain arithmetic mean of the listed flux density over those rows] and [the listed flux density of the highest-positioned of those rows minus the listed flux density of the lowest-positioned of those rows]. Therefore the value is -2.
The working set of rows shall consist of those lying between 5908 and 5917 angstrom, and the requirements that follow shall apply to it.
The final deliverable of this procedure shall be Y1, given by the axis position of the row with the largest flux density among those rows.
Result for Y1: 5908.58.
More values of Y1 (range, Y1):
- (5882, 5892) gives 5882.78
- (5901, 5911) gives 5908.58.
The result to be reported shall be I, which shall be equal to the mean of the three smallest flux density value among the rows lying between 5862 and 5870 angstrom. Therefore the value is 13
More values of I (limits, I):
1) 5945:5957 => 10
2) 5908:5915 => 14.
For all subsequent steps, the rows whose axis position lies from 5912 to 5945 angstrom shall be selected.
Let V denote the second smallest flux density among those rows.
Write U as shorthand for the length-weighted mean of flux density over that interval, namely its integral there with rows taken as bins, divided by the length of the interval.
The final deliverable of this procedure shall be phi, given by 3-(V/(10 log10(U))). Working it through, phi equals 1.81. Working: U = 17.8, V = 14.9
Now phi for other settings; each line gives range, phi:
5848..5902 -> 2.12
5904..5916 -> 1.87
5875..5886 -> 1.77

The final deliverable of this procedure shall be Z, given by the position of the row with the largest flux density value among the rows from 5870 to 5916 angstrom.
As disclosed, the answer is 5908.58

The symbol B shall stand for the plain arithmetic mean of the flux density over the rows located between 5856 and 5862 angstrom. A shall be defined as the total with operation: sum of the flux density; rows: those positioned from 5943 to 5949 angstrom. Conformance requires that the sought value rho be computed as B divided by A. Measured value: 0.349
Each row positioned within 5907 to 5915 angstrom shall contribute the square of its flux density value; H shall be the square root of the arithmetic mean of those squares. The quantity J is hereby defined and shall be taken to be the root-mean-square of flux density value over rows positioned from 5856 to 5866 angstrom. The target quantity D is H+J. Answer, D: 38.8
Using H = 21.9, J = 16.9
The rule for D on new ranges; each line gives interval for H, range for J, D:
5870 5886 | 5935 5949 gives 34.8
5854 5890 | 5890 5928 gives 35.6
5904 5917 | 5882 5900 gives 35.1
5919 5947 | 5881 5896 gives 31.7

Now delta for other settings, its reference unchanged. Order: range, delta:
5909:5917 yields 5909.94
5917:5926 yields 5923.56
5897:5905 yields 5897.70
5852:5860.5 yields 5859.80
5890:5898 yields 5893.63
